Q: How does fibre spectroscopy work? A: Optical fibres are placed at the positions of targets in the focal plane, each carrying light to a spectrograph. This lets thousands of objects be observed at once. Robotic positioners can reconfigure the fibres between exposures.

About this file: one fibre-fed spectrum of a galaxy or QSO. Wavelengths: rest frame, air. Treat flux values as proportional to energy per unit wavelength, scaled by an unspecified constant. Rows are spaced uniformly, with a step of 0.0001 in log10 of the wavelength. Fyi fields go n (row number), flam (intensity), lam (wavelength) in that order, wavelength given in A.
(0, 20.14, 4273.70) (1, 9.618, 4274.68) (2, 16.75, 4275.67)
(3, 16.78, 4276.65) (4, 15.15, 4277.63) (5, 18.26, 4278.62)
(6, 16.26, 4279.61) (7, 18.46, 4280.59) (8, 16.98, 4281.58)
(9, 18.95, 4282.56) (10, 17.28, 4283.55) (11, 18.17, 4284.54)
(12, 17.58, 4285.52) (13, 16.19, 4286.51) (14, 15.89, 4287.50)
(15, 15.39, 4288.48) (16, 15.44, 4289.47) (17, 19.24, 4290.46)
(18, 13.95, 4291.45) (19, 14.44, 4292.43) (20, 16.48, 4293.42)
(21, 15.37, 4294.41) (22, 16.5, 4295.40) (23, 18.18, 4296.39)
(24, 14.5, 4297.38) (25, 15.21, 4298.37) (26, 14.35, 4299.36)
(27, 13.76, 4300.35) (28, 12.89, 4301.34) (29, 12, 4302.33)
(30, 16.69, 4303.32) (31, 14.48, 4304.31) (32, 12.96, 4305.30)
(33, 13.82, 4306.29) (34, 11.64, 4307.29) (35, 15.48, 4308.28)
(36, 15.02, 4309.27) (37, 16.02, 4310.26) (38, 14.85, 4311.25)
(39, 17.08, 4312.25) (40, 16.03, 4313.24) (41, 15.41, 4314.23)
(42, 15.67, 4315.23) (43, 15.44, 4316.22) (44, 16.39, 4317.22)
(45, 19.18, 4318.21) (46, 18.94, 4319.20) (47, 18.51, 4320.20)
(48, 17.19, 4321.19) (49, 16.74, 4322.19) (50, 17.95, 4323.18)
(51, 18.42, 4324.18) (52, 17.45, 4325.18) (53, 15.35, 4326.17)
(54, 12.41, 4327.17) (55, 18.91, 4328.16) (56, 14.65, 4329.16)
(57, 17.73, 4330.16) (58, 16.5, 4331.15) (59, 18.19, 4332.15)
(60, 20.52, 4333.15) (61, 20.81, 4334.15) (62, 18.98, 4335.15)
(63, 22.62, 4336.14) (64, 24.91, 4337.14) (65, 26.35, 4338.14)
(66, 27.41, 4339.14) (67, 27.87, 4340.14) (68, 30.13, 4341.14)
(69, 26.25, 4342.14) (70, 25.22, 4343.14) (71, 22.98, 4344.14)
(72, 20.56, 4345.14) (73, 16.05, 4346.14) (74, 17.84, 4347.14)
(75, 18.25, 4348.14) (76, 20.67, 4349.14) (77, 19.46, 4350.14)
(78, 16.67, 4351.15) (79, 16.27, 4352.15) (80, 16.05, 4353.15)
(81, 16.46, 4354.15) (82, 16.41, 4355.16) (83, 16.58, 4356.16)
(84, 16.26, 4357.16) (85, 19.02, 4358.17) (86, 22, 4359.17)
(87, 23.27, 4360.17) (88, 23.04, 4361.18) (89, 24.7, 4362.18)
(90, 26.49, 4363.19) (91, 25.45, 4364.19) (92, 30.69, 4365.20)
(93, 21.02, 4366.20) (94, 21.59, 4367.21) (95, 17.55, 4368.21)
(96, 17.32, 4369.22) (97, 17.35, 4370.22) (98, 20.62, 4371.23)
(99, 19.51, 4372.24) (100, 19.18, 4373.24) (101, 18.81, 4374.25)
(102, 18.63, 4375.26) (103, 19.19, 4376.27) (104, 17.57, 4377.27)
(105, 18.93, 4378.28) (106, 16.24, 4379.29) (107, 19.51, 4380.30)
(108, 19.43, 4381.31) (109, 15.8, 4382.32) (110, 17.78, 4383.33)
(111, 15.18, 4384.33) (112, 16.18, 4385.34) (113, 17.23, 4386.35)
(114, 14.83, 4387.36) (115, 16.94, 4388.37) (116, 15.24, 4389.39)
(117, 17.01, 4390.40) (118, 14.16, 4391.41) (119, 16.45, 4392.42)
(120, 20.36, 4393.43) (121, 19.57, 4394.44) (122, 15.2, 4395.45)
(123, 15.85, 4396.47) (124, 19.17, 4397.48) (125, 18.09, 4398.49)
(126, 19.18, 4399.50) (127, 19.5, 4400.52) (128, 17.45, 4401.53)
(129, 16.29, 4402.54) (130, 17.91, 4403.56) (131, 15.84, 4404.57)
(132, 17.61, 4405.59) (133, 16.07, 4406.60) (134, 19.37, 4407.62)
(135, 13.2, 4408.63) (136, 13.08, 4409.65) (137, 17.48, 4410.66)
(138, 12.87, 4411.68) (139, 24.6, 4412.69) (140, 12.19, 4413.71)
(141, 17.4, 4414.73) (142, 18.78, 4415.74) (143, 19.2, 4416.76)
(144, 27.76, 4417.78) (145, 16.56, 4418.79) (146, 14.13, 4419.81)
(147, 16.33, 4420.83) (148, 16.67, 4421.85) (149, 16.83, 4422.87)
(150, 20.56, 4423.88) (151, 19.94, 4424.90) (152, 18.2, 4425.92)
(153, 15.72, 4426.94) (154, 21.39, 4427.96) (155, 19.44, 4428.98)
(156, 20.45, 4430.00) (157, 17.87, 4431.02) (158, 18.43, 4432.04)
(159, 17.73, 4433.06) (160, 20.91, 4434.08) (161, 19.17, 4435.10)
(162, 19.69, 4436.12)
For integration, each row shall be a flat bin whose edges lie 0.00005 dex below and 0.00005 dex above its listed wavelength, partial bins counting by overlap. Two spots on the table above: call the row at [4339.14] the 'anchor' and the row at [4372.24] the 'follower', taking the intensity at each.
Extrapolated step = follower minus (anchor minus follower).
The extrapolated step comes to 11.6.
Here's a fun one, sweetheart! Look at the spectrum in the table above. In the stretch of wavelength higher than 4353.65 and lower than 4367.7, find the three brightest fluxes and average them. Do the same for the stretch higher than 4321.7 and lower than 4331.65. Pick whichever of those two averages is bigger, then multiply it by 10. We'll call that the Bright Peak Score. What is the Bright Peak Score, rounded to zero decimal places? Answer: 275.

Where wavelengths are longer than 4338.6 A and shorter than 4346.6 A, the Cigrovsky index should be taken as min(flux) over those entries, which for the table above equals 16.05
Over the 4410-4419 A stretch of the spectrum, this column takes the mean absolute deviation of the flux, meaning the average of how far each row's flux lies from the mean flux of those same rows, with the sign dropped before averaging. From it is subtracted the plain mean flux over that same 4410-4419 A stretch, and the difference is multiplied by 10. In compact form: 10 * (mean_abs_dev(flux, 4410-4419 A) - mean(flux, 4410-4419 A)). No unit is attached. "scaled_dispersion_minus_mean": -149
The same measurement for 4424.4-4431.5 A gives -175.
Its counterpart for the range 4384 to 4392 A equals -149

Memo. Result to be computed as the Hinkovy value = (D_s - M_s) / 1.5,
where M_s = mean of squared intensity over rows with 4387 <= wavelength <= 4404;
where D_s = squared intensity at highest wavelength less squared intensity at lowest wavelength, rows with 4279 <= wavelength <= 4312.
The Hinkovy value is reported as -230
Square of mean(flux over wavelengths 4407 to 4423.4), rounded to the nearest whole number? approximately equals 299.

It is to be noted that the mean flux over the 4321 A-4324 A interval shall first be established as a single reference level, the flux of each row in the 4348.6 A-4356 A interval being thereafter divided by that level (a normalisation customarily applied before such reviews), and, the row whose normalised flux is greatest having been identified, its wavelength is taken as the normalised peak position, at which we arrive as 4349.14 A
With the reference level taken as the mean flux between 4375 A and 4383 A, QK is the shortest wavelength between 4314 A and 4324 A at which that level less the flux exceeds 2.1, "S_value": 4314.23 A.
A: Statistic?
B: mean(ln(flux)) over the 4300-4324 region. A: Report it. 2.74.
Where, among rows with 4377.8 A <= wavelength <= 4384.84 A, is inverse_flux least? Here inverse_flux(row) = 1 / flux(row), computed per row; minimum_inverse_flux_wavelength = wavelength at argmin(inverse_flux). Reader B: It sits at 4380.30 A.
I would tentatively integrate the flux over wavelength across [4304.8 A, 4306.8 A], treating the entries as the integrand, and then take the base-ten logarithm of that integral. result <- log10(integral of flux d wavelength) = 1.4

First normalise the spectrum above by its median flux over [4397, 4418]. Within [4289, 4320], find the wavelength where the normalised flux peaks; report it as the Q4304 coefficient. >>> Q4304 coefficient 4290.46 A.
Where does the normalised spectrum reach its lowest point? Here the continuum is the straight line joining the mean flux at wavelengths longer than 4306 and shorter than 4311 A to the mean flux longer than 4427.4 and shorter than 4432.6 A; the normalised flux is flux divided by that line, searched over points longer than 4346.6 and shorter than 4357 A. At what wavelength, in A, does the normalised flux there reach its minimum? 4353.15 A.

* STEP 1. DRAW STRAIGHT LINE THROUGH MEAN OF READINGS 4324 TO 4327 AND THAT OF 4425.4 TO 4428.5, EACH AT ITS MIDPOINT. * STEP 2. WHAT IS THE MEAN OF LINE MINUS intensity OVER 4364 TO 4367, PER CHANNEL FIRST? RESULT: -8.1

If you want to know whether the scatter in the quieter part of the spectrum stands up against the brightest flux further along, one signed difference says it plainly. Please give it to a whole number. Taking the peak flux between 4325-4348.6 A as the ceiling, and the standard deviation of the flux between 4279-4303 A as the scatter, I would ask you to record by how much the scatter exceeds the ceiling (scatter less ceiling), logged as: -28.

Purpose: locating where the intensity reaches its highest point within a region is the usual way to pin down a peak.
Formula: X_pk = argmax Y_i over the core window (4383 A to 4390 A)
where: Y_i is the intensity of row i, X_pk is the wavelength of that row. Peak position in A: 4383.33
